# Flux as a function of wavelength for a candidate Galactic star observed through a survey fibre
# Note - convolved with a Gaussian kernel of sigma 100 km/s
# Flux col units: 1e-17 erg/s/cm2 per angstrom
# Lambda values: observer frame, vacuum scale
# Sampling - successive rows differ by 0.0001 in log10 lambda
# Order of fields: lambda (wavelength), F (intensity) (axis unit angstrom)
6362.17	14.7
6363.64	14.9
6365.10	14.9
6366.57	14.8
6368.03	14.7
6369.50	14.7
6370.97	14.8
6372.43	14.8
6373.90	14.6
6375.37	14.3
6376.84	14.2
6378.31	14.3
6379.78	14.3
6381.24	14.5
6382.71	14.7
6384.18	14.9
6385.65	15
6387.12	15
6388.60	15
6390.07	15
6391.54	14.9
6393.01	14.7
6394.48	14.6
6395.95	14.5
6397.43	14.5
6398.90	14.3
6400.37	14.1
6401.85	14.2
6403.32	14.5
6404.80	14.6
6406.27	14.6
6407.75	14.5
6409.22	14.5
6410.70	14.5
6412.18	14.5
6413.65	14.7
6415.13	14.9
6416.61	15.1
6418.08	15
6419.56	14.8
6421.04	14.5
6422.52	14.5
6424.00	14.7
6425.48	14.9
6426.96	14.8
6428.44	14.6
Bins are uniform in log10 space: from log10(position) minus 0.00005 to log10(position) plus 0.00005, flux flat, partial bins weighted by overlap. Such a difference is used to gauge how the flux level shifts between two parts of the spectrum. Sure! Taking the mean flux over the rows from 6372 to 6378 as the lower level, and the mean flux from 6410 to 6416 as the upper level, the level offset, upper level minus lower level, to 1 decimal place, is 0.2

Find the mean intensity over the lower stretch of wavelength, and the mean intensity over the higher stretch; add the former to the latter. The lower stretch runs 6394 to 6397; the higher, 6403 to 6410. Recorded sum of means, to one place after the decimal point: 29.1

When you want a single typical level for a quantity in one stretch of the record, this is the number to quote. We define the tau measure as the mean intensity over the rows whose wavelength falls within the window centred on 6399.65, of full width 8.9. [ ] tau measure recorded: 14.3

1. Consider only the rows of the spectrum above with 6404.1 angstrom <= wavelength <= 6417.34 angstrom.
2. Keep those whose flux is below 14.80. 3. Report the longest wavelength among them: 6413.65 angstrom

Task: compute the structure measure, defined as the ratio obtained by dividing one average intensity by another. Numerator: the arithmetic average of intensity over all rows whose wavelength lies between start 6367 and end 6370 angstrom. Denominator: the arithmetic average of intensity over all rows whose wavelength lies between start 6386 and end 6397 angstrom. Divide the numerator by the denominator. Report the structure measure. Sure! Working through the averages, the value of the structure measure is 0.99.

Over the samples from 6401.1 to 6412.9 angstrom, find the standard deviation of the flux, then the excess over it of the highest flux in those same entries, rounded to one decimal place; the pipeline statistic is 14.5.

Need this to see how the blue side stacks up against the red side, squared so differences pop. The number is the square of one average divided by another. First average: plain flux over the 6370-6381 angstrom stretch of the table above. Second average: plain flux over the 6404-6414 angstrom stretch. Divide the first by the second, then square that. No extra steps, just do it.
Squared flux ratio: 0.99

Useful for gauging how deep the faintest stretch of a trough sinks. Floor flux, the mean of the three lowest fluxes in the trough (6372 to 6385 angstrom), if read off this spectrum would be 14.3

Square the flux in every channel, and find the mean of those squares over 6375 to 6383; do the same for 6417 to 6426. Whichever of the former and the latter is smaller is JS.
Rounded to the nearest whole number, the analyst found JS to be 207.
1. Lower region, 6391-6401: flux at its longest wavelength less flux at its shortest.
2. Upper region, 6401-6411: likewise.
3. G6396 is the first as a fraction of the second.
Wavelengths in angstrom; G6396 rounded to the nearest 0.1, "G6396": -2.7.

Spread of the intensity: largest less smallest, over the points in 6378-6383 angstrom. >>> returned 0.40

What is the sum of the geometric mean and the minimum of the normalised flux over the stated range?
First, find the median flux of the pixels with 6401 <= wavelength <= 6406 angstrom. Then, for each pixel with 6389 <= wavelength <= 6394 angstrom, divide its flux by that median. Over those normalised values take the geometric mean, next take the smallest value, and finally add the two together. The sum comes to 2.04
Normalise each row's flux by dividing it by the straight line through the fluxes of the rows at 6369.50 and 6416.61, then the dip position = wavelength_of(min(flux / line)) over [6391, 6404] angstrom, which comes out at 6400.37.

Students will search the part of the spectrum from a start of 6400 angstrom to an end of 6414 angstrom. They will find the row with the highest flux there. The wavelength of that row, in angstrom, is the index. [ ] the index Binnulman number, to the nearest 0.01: 6413.65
